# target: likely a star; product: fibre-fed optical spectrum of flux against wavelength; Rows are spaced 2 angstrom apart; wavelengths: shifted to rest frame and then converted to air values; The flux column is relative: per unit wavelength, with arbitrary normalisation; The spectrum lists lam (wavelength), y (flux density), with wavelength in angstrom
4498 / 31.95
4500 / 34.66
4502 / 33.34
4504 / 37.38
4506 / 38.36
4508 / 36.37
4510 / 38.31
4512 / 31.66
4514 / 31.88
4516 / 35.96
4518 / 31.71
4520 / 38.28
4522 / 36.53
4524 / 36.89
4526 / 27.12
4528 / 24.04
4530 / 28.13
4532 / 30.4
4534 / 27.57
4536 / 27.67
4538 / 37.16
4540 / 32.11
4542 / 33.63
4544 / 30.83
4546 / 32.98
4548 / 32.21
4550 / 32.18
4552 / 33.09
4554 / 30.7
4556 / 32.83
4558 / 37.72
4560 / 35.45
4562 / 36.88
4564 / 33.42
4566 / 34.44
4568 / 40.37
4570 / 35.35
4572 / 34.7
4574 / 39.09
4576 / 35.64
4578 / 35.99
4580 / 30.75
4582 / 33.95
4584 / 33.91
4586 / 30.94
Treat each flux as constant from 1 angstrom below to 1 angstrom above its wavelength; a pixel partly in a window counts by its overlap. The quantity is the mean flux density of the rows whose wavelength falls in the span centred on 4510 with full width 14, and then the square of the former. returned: 1275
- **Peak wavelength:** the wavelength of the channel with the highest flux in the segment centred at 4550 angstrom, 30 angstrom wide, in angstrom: 4558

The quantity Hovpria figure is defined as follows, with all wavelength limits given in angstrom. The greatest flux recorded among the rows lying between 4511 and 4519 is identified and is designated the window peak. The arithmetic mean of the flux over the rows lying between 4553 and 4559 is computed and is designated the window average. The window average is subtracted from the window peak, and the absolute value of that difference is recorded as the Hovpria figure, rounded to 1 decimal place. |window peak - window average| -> 2.2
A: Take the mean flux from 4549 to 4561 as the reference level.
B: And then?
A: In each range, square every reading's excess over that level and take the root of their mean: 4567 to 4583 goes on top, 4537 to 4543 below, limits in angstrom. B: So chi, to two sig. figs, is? 1.6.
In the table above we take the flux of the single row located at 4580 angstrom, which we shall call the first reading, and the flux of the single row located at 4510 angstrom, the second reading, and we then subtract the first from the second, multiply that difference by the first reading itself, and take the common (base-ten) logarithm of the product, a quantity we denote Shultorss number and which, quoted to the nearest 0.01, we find 2.37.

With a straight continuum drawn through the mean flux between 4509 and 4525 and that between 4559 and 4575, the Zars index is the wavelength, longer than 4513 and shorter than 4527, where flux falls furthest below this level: 4526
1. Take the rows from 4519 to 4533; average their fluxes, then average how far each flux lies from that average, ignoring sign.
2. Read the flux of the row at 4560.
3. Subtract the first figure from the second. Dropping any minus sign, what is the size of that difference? 31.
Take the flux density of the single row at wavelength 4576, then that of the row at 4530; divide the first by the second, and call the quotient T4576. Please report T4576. 1.3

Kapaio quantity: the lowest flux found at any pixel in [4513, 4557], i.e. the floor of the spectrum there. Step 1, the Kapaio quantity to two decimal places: 24.04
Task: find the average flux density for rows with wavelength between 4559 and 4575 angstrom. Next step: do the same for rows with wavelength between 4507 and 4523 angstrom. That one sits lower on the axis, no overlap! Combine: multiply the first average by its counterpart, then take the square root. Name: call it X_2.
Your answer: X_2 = 35.6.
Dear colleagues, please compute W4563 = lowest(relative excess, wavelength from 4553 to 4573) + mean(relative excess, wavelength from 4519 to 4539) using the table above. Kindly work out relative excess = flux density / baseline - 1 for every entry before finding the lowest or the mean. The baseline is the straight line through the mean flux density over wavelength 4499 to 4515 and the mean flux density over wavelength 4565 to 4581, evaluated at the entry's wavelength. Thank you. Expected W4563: -0.253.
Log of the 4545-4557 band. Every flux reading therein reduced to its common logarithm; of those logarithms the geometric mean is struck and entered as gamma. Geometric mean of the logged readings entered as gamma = 1.509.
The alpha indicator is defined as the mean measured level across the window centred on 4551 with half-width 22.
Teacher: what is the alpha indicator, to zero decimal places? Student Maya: 33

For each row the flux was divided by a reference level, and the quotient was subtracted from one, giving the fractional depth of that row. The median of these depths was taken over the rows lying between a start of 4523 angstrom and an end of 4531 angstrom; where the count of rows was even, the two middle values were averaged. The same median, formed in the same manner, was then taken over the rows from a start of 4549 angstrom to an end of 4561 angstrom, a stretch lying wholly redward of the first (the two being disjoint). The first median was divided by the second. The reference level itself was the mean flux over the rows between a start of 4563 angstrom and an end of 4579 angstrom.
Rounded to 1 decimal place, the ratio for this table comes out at 2.7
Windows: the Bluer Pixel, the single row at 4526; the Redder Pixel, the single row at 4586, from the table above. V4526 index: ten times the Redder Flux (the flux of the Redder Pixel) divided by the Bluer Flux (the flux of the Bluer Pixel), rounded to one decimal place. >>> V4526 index 11.4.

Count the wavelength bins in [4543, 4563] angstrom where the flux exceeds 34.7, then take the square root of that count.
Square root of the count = 1.73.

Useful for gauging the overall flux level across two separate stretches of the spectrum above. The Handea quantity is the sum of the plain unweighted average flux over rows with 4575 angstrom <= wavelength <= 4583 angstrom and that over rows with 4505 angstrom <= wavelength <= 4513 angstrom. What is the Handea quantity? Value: 70.3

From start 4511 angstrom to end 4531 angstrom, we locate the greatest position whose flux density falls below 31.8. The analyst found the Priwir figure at 4530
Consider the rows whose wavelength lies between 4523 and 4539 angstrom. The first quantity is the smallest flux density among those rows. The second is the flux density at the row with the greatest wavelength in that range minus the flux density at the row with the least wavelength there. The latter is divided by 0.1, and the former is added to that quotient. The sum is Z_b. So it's 27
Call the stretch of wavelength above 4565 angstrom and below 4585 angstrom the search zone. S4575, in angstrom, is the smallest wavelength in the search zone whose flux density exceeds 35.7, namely 4568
